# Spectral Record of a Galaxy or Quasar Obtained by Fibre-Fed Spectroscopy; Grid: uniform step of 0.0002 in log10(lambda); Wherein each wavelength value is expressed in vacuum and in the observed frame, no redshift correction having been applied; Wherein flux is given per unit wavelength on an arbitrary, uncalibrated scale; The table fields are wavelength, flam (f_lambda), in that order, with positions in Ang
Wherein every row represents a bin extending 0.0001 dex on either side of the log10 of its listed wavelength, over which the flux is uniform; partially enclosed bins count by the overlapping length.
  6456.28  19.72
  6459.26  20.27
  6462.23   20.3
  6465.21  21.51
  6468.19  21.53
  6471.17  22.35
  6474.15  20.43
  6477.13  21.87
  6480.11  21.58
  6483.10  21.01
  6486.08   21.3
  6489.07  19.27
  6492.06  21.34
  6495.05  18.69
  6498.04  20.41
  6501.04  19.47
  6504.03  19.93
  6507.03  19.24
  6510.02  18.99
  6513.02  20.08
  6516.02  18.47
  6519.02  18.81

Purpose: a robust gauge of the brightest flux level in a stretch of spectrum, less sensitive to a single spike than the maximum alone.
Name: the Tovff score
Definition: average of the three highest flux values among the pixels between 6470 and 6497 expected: 21.9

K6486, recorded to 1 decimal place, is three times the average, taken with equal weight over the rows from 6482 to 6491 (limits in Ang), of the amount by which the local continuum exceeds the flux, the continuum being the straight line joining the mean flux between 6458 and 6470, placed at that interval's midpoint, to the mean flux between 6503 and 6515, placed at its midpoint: -0.9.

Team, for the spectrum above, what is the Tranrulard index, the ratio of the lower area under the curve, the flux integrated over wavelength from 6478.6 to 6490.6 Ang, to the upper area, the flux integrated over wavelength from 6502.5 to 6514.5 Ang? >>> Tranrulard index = 1.06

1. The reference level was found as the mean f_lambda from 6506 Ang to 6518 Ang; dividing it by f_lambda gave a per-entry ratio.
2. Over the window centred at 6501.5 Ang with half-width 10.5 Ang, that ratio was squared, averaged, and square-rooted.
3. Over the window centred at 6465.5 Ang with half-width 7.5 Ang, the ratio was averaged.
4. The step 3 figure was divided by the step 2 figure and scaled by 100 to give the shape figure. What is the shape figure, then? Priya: 93.0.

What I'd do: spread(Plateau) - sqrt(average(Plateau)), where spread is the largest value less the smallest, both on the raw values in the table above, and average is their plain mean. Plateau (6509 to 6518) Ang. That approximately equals -2.8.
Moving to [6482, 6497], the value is -1.9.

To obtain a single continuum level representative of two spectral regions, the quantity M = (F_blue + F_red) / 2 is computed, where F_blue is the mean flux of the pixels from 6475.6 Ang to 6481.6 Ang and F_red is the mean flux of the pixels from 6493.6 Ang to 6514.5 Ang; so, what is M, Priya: 20.6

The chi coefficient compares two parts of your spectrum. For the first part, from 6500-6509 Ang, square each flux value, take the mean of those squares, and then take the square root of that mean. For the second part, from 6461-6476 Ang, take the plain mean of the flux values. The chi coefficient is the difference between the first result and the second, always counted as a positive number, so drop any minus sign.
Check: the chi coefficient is 1.7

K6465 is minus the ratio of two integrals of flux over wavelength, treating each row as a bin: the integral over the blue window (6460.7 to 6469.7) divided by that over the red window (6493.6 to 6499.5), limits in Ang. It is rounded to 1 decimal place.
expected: -1.6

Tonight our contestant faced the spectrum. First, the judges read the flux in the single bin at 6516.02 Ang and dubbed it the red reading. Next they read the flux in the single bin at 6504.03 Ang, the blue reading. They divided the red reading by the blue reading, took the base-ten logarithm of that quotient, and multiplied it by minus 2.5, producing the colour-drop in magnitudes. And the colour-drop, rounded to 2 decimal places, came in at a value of 0.08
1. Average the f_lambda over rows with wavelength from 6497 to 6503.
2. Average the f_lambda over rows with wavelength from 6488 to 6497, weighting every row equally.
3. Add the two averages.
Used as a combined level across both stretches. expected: 39.7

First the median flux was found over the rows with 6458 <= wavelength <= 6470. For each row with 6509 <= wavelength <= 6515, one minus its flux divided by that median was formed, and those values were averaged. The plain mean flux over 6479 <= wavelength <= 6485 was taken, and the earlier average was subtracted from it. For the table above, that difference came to 21.2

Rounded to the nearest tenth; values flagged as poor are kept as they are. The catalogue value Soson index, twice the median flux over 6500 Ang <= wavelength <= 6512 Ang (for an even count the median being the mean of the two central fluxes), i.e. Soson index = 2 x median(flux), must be 38.7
